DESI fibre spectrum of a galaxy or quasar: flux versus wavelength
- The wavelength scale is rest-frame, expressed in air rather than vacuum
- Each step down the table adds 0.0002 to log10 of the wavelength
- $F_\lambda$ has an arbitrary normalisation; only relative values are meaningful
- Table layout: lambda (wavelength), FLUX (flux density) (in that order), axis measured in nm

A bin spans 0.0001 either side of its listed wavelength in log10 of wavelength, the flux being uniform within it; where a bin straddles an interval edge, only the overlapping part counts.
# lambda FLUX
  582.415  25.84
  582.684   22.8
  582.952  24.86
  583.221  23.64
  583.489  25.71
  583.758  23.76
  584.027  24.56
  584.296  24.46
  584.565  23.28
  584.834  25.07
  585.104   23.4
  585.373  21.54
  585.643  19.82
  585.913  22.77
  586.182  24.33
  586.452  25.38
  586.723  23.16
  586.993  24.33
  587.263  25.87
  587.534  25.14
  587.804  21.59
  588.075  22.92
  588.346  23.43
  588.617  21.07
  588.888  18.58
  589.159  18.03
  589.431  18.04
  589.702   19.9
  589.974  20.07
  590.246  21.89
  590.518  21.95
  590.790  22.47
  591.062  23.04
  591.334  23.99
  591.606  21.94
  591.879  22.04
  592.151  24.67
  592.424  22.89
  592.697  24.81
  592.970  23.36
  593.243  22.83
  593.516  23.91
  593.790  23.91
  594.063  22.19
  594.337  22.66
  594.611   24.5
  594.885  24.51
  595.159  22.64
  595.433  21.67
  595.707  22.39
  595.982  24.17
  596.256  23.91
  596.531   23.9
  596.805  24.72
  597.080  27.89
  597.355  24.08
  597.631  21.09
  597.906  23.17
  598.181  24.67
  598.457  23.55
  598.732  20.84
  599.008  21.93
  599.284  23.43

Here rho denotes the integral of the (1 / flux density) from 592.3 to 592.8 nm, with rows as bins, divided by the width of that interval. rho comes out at 0.042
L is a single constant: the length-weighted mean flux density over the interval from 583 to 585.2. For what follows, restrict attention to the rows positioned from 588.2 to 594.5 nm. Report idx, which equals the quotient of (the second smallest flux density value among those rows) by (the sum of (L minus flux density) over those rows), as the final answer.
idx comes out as 0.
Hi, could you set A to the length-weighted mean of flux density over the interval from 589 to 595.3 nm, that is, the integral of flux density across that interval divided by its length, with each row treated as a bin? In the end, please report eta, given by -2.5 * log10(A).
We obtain -3.38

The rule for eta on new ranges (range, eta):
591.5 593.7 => -3.42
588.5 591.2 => -3.28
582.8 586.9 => -3.44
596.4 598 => -3.46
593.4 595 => -3.43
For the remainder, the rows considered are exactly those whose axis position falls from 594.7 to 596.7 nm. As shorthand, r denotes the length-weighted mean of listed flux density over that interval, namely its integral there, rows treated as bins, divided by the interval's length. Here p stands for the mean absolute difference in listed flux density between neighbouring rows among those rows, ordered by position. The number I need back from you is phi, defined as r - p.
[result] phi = 22.4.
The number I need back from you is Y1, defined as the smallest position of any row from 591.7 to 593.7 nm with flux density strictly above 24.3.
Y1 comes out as 592.151 nm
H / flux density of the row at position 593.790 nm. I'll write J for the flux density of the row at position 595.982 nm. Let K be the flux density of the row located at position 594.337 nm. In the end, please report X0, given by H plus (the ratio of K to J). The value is 24.8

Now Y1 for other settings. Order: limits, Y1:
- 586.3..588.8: 586.452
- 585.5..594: 586.182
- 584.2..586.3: 584.296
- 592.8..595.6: 594.611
